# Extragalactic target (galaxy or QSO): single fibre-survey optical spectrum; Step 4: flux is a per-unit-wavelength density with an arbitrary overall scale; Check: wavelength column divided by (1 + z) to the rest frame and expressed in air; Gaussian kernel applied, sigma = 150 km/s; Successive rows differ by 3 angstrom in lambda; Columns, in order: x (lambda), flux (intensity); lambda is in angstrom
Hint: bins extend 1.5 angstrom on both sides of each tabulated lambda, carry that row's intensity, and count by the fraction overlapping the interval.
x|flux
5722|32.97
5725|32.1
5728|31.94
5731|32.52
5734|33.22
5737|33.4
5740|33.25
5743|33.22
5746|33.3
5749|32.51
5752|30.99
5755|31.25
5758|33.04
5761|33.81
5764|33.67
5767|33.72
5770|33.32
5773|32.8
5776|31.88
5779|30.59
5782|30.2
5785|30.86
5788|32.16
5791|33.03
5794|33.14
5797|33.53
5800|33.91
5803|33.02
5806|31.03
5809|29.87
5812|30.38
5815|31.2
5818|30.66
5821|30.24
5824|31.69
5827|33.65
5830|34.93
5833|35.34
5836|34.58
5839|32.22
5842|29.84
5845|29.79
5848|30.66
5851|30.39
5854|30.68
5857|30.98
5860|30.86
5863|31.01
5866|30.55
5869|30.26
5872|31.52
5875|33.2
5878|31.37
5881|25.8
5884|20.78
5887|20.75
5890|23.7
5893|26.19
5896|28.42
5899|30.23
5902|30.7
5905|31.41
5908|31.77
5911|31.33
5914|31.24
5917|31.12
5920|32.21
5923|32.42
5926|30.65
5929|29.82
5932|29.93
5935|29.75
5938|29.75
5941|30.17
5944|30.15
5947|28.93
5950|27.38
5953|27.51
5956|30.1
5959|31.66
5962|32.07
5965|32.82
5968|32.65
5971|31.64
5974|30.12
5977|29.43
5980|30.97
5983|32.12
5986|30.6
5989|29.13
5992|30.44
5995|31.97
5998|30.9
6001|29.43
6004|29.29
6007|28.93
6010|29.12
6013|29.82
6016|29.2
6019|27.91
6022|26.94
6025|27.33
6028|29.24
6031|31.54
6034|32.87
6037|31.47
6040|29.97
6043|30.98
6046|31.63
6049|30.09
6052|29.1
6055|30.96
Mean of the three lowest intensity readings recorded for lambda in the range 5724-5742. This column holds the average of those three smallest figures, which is 32.2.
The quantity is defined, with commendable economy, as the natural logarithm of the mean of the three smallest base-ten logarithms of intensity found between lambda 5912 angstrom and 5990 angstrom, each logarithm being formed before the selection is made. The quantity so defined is 0.369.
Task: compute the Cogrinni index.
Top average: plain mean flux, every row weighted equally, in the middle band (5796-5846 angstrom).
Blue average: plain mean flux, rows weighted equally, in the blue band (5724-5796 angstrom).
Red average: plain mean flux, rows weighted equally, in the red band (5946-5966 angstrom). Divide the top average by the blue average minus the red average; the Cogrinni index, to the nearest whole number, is 13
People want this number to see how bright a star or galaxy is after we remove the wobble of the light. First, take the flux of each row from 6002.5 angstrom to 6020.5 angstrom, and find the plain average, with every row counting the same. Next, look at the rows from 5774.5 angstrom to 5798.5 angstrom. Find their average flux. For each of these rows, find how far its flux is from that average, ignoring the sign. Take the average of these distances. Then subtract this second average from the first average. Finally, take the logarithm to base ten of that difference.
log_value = 1.45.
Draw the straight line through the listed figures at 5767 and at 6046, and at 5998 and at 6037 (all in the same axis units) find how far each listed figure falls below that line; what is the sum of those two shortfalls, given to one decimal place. 1.3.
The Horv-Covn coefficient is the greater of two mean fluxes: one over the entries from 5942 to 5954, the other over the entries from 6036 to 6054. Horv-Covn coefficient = 30.5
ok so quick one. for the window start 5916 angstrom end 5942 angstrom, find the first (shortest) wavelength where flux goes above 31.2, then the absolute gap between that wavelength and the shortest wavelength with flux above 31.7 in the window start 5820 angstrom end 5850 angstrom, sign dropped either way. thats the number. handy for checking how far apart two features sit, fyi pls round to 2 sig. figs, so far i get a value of 93 angstrom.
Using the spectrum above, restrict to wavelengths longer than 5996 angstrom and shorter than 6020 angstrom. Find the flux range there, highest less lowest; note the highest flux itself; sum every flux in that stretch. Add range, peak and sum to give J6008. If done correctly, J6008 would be 268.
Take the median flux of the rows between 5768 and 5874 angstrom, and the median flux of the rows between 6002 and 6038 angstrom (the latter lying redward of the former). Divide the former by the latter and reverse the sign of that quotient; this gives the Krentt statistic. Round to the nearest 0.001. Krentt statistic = -1.062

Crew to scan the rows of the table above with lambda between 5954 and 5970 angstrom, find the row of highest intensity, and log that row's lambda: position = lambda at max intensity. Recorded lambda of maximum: 5965 angstrom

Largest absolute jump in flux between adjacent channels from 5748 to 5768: 1.8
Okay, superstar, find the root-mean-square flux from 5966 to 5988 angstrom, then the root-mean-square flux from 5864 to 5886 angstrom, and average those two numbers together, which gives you 30.2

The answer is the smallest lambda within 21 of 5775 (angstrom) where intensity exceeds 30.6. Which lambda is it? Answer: 5755 angstrom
